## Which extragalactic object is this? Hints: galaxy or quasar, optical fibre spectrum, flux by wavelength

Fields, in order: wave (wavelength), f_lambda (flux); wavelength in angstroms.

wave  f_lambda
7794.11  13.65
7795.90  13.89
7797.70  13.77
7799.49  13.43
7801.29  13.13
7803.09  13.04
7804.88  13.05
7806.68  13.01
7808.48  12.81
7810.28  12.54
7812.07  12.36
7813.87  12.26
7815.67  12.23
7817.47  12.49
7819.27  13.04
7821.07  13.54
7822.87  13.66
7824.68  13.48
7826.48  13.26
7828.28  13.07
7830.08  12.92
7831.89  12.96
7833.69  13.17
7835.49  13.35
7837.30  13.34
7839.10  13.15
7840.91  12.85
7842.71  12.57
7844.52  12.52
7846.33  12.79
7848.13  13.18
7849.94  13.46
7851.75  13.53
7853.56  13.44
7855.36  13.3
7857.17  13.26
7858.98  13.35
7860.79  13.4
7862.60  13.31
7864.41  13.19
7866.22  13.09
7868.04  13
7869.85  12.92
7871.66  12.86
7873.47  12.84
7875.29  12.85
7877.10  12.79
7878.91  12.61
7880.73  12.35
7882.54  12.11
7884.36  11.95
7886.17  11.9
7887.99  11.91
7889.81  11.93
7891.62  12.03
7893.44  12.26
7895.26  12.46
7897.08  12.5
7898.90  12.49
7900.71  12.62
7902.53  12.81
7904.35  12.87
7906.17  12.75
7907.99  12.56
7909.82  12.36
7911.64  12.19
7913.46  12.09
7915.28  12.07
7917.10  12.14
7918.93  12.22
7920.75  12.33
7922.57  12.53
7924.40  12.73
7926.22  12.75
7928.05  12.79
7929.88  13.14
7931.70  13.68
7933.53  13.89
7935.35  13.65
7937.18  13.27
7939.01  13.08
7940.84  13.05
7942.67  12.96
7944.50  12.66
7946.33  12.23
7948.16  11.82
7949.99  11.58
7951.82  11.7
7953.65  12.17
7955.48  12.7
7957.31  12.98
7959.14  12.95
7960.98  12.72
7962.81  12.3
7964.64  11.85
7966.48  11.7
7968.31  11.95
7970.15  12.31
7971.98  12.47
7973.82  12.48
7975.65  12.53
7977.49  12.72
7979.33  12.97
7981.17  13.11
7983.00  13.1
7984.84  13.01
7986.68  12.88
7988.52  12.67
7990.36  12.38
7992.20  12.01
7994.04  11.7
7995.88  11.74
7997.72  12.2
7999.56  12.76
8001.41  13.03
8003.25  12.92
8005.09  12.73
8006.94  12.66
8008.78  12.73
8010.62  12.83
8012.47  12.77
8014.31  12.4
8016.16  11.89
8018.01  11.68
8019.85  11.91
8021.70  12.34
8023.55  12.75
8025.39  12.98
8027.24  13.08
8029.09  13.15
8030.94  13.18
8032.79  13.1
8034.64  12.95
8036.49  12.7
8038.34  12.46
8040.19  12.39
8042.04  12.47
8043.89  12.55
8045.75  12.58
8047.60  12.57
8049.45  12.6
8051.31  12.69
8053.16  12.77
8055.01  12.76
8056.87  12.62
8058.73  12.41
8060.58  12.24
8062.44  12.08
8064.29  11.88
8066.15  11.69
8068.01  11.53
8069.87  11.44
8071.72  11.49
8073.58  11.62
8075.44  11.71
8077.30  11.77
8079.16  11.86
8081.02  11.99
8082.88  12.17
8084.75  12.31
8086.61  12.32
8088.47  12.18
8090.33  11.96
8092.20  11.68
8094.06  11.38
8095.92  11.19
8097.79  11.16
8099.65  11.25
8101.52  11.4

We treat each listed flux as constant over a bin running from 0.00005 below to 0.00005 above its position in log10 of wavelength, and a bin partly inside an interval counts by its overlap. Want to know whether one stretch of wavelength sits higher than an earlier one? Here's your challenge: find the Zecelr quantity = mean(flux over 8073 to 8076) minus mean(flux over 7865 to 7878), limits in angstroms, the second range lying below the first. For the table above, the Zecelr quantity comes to -1.2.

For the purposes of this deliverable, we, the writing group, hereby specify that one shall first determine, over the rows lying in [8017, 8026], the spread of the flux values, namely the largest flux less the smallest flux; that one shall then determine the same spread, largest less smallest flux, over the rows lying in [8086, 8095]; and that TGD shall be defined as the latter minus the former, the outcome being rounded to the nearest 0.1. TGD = -0.4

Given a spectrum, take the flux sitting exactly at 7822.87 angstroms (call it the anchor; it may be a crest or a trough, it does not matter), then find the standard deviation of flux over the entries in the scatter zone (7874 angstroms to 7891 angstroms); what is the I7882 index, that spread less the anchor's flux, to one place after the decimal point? -13.3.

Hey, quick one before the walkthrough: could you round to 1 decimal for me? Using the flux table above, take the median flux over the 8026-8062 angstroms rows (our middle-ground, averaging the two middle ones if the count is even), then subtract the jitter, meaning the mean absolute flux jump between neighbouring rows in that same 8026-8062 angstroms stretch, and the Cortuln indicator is 12.5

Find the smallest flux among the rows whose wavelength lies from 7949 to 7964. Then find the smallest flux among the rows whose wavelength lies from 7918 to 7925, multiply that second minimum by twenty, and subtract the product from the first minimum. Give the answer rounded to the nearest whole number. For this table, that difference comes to -233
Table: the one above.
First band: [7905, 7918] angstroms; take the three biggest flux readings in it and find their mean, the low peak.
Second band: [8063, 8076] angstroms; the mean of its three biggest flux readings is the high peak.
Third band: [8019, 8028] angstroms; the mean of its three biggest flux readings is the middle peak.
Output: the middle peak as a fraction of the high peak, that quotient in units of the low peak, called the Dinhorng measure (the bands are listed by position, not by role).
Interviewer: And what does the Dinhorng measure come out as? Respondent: 0.088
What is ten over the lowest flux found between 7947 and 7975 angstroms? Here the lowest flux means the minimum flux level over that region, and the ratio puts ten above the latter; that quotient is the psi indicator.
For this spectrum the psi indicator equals 0.864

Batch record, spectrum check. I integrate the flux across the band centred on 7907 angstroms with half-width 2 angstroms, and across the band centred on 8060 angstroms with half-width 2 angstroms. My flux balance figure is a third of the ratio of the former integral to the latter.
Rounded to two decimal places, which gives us 0.34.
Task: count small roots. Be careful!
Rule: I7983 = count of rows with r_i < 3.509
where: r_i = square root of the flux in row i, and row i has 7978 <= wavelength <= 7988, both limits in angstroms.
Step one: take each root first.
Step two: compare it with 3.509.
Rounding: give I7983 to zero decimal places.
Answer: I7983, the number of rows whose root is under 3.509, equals 0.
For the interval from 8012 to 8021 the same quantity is 3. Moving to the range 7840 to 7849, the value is 0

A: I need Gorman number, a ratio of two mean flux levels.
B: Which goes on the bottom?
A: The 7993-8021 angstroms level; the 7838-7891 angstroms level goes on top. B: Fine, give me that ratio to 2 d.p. 1.04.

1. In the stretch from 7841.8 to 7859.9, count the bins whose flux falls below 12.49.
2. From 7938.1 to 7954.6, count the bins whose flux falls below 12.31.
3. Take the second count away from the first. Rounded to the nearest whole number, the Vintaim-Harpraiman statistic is -5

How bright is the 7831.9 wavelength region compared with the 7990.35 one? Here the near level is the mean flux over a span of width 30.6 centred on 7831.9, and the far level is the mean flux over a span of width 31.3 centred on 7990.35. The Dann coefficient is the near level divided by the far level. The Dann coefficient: 1.04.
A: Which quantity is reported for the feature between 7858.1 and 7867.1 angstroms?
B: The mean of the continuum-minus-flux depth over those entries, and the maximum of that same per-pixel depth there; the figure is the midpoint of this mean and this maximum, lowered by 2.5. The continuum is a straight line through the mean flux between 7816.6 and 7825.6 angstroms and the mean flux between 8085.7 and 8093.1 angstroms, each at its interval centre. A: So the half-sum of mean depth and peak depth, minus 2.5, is -2.6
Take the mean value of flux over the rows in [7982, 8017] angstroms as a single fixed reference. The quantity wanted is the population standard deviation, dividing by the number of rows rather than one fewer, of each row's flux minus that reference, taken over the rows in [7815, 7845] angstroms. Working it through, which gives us 0.39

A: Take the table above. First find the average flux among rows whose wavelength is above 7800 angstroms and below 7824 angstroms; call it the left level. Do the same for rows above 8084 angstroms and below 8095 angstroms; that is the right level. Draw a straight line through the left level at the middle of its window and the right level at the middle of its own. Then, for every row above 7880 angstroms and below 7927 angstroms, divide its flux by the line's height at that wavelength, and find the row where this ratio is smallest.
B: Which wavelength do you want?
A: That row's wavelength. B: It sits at 7886.17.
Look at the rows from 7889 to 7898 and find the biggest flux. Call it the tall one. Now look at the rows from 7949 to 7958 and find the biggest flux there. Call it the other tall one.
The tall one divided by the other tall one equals 0.96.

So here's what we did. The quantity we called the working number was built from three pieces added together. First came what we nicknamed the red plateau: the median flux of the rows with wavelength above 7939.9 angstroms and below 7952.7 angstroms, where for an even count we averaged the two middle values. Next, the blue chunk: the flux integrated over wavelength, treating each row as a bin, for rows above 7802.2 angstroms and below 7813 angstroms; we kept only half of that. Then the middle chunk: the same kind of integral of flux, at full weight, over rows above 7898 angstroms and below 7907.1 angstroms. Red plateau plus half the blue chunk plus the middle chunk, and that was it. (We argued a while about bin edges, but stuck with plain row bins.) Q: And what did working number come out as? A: 197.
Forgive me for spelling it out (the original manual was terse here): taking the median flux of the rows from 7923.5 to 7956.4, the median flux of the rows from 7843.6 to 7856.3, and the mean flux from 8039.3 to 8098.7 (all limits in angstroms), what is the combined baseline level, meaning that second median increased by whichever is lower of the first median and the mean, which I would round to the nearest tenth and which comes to 25.4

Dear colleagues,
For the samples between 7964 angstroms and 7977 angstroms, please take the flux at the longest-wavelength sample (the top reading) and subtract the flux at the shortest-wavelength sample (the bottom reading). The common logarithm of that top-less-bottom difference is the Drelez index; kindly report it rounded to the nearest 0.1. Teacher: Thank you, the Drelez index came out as -0.2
